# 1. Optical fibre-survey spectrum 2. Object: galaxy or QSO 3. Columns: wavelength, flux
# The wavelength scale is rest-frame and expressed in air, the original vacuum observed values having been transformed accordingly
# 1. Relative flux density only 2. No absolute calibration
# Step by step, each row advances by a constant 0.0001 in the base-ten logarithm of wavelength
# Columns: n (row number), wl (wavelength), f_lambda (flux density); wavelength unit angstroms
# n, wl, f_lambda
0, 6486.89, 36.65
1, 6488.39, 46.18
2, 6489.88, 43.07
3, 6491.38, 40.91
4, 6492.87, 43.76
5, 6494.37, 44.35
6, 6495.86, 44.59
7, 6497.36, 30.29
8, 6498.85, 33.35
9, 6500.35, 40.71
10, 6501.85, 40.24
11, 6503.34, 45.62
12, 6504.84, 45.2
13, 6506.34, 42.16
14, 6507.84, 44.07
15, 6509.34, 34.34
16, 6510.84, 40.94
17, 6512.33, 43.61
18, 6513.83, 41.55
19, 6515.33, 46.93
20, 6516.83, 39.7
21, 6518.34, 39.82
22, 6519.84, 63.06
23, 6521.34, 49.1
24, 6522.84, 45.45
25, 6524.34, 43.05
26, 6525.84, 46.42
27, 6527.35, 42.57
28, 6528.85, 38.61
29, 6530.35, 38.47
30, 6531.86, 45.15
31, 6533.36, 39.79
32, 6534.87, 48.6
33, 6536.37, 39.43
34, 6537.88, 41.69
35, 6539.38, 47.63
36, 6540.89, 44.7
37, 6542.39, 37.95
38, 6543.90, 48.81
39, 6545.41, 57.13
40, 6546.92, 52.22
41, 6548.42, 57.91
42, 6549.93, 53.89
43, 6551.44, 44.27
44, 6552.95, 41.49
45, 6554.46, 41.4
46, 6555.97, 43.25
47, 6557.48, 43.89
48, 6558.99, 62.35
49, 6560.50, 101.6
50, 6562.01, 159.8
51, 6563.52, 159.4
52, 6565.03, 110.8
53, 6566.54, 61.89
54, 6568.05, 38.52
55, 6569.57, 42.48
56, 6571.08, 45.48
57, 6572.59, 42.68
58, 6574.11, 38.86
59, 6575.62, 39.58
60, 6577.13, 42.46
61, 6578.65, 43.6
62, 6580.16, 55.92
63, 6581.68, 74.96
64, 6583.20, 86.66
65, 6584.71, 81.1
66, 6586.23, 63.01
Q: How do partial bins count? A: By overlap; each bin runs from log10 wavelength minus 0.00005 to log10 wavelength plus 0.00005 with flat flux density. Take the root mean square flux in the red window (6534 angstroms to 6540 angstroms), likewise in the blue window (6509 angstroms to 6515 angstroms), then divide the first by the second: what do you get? 1.11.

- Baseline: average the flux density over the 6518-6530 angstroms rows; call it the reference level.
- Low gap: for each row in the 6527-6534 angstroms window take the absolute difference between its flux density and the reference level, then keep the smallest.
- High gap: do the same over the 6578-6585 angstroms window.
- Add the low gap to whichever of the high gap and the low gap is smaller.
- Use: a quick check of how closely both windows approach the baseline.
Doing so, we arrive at 1.7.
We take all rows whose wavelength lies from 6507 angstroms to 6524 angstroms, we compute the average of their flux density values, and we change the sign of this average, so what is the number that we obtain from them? -44.4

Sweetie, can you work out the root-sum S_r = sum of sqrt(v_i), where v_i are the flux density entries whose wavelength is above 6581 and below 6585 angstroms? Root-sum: 27.0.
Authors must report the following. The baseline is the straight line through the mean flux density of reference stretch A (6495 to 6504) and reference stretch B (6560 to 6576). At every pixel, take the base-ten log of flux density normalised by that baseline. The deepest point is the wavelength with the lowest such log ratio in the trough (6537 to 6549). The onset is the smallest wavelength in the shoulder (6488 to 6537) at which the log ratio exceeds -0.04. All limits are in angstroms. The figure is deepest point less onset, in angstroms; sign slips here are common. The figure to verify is 54.0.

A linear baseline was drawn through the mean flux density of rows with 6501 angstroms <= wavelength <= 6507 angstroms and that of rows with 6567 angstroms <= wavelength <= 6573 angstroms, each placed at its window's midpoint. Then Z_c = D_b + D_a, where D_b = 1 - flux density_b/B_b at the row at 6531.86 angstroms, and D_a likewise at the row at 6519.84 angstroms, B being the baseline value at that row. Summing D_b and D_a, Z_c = -0.5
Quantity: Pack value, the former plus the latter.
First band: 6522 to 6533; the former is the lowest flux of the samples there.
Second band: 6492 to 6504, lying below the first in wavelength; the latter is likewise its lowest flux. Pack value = 68.8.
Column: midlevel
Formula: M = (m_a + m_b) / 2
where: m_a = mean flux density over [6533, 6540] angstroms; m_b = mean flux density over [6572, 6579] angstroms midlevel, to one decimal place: 42.4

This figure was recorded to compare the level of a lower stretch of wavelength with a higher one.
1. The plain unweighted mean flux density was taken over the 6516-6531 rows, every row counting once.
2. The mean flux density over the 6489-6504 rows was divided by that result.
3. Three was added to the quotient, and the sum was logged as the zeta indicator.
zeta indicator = 3.91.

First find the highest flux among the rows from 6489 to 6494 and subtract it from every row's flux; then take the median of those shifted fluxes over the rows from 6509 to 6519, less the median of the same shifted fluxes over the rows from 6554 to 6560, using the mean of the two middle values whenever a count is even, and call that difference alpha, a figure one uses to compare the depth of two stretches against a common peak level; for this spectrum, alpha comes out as -2.6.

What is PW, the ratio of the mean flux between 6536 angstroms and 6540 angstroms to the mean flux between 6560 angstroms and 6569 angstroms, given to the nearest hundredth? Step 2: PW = 0.41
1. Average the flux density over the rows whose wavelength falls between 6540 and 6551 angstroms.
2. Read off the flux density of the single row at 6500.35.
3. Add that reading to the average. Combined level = 91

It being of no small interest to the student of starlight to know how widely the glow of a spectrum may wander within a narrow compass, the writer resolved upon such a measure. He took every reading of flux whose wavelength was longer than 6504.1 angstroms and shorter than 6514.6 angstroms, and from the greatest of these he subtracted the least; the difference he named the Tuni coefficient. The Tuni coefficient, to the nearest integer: 11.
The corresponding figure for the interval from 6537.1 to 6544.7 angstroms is 11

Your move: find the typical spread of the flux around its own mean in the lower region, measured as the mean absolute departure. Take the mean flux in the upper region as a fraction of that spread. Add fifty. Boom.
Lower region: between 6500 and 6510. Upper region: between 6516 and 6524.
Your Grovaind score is 67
